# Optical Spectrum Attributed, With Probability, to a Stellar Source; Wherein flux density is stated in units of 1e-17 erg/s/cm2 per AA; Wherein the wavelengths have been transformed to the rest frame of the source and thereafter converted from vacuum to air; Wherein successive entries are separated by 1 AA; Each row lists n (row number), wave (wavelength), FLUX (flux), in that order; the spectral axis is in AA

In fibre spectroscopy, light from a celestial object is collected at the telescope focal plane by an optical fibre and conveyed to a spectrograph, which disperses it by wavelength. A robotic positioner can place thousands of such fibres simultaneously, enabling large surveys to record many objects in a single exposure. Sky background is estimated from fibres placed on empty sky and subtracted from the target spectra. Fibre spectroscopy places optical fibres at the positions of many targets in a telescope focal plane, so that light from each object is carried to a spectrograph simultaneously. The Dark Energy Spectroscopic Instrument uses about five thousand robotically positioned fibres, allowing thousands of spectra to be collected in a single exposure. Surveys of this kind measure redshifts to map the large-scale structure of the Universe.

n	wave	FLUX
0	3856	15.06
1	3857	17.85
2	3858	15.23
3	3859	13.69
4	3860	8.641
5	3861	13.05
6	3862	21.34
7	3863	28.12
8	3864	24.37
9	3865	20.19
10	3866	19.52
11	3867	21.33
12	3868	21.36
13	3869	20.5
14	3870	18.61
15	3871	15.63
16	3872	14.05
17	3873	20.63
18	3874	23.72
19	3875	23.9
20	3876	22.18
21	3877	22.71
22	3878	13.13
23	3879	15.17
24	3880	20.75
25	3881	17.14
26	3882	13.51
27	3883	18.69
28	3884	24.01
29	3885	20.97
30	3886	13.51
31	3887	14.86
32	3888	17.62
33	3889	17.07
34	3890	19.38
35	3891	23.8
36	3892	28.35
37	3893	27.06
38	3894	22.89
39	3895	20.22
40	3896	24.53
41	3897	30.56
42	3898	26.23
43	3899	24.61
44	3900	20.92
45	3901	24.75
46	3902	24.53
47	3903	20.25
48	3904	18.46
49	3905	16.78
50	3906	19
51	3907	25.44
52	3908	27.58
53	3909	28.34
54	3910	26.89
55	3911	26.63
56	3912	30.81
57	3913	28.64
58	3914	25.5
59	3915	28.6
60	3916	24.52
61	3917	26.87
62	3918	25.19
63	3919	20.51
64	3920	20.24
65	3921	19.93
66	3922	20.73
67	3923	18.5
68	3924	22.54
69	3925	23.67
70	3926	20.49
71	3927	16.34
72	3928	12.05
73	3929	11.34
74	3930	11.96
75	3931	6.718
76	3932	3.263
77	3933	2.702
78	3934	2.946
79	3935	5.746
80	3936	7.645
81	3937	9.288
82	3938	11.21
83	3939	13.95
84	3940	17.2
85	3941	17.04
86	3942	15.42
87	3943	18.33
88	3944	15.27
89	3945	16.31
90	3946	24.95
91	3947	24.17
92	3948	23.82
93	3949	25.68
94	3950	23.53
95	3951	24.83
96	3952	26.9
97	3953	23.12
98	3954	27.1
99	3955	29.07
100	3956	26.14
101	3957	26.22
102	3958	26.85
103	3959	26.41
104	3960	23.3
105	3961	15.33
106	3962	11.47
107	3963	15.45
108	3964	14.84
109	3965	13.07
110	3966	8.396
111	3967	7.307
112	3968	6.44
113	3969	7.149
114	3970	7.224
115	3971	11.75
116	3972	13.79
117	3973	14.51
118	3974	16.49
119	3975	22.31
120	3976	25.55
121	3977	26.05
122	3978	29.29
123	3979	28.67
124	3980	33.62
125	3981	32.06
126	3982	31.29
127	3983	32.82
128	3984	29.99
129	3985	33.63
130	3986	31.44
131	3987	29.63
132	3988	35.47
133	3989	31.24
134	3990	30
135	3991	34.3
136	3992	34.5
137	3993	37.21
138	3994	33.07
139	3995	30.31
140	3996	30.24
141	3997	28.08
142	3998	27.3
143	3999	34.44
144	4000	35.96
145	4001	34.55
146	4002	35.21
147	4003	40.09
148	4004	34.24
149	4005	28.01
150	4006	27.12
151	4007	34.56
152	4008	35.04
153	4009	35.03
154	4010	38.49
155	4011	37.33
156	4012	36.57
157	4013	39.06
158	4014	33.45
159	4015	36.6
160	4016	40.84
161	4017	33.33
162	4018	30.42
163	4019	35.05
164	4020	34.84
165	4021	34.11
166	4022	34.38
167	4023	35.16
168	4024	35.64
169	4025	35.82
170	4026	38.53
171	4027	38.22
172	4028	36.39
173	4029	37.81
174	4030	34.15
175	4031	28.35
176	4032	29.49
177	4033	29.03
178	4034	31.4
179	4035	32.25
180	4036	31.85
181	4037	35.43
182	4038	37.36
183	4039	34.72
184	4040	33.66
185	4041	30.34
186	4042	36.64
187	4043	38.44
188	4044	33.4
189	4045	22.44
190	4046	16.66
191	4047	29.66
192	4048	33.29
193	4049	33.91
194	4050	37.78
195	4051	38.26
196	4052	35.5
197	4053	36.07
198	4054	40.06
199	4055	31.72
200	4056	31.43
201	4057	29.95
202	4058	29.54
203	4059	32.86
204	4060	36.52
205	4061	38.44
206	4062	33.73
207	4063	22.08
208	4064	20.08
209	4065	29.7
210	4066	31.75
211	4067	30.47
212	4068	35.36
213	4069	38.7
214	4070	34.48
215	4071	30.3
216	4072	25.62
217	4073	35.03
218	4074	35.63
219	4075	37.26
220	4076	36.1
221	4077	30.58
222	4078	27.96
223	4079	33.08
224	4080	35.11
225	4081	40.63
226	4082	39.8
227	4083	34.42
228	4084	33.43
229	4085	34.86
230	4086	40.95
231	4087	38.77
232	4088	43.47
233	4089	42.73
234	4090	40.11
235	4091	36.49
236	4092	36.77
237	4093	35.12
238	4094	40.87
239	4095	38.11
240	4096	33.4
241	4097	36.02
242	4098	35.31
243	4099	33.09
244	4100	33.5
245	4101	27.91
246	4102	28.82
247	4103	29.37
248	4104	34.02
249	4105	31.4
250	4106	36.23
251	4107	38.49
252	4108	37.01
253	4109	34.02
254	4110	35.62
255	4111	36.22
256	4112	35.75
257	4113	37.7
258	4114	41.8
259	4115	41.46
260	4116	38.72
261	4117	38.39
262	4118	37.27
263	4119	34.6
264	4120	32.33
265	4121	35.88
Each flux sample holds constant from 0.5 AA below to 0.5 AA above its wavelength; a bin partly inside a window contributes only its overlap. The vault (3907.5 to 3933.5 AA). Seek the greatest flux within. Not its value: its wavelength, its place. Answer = 3912 AA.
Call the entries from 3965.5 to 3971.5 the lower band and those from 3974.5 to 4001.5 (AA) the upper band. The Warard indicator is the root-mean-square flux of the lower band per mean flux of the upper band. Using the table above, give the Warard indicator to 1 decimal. 0.3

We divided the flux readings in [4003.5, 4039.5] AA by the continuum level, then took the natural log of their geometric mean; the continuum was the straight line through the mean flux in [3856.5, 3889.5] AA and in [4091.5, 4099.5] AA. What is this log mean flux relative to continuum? 0.13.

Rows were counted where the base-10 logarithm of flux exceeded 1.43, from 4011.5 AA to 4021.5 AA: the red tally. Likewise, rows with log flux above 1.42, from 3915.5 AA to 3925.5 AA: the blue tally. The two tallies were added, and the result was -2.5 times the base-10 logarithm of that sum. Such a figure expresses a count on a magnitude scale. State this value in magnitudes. -2.6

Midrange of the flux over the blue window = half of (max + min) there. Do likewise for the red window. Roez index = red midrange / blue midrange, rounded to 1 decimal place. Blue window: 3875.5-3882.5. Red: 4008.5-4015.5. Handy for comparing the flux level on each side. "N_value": 2.0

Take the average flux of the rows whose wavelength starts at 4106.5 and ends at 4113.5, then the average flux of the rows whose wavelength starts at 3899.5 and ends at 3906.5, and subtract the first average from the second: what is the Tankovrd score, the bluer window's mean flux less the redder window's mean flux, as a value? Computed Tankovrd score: -16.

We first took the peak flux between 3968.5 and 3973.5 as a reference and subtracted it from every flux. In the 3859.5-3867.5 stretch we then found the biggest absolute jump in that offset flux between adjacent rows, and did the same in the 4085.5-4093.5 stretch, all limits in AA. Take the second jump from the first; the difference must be 3.6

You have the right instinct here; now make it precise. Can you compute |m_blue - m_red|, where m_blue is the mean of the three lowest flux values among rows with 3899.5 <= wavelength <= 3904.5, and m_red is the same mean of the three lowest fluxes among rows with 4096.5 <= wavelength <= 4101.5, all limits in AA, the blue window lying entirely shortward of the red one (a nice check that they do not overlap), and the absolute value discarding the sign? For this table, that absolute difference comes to 11.6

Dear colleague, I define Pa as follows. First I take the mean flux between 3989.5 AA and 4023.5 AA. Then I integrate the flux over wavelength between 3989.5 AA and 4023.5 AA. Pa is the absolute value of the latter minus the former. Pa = 1125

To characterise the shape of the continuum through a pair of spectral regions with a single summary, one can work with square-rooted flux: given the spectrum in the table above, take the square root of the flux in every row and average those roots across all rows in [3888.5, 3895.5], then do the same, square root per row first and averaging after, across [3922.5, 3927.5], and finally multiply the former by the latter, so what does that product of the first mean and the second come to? 21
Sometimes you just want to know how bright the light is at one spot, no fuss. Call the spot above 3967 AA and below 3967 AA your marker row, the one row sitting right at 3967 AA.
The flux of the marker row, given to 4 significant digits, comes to 7.307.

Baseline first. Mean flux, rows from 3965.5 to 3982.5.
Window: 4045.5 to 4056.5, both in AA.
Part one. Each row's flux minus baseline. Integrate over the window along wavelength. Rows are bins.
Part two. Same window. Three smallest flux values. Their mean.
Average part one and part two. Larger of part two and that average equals 91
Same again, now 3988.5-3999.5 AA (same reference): 85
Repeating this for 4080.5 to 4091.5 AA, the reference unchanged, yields 126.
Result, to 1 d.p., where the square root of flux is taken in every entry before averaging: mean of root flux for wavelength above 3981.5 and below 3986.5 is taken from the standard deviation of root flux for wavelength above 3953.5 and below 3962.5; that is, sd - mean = -5.0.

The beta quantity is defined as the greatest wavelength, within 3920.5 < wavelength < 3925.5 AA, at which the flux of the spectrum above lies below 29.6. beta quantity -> 3925 AA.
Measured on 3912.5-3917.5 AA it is 3917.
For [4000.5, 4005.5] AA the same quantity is 4005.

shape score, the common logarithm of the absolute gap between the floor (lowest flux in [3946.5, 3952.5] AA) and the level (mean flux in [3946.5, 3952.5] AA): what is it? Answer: 0.11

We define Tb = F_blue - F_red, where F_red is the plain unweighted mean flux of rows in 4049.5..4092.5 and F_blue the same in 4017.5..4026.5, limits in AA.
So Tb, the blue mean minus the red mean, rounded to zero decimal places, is 0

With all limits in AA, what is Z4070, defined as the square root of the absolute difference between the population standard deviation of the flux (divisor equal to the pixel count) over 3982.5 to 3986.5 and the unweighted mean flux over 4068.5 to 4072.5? 5.6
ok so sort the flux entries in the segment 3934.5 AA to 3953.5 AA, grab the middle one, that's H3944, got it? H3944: 17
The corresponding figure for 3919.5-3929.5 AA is 20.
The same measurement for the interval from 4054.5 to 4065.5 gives 31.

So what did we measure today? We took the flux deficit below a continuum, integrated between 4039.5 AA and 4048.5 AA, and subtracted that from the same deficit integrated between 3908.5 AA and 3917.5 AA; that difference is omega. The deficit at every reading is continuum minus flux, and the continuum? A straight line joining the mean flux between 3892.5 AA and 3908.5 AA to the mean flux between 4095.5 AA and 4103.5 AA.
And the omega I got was -24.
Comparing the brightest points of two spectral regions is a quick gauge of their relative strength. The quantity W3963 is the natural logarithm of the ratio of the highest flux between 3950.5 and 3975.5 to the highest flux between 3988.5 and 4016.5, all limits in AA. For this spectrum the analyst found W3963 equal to -0.34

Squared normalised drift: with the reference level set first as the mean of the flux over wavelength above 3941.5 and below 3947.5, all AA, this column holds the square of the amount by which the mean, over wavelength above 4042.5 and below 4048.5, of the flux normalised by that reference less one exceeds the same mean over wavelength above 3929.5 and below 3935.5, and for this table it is 1.5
